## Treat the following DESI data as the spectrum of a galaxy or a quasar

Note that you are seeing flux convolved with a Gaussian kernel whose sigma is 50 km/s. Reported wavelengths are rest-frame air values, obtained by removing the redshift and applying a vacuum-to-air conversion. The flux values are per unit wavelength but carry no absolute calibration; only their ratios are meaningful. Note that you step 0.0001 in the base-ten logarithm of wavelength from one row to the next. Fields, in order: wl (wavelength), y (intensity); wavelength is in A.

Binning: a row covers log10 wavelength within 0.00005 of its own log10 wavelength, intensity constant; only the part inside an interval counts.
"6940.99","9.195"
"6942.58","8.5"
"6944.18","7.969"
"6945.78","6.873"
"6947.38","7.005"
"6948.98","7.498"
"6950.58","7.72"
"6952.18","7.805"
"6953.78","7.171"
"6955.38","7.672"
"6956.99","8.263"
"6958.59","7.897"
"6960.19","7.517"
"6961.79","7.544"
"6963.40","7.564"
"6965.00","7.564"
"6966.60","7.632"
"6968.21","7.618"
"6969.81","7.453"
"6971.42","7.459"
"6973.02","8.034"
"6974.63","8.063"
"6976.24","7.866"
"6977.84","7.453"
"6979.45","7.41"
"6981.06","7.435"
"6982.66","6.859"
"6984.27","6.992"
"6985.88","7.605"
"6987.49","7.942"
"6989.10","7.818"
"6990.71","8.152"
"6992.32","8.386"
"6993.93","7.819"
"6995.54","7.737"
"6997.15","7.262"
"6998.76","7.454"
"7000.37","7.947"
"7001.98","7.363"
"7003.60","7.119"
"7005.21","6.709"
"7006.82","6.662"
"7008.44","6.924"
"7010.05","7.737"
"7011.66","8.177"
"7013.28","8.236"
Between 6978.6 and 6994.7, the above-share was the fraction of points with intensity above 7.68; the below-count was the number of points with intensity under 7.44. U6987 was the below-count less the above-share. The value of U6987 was 3.5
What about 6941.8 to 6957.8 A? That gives 2.5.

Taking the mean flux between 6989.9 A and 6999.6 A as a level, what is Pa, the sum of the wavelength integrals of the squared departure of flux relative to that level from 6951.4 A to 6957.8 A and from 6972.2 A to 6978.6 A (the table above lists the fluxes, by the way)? 1.40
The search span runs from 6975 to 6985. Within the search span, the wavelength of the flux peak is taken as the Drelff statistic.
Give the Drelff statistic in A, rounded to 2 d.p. 6976.24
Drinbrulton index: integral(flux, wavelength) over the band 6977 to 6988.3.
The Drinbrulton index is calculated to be 83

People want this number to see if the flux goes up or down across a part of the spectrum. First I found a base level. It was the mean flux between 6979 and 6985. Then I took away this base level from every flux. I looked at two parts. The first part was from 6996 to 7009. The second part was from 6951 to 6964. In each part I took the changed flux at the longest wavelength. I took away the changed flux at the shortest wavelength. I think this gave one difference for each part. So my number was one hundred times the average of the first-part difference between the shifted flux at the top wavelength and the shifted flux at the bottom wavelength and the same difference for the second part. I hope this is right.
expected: -29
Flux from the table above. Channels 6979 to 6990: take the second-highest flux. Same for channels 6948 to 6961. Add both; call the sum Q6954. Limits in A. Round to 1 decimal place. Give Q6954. 15.7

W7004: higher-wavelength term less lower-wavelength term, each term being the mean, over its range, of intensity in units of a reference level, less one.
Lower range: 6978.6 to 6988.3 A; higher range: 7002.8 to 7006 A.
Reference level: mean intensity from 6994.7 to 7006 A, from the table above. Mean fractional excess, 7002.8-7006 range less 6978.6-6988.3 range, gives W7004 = -0.062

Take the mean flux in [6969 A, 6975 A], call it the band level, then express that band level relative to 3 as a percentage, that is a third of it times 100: 258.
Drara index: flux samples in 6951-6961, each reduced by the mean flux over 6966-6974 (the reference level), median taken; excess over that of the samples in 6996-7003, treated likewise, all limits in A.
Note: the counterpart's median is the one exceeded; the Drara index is 0.33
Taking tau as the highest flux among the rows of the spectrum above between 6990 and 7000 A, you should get 8.386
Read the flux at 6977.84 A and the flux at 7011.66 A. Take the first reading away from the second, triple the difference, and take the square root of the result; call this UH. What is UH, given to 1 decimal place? 1.5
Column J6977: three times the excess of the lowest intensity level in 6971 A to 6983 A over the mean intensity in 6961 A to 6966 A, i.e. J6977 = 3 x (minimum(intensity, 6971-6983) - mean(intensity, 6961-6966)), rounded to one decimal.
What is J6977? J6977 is -2.1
